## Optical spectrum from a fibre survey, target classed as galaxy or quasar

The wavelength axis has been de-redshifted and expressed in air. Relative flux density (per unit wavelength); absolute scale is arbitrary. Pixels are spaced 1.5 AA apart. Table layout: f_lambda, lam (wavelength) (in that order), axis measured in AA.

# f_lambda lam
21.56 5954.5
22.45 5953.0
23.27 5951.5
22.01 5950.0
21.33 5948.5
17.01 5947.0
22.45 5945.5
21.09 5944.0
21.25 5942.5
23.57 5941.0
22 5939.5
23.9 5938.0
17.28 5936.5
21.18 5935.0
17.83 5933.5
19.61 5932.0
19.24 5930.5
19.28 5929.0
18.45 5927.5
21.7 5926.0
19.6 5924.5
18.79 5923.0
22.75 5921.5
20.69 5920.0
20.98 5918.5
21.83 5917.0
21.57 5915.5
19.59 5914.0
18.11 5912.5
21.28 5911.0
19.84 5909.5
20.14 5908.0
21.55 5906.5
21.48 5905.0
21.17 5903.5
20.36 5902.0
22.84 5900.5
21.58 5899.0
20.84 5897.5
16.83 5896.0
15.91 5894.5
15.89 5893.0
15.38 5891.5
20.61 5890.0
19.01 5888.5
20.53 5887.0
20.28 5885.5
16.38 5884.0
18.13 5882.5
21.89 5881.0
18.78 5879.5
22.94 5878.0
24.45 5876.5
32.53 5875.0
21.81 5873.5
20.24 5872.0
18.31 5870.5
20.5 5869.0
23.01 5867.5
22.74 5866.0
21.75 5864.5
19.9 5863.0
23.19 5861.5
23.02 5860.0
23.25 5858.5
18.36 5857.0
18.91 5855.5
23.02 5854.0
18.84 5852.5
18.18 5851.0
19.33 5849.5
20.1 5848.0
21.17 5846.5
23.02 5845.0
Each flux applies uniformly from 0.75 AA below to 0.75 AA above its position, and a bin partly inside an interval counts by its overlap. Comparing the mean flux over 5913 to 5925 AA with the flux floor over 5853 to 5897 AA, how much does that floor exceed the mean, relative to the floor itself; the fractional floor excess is -0.35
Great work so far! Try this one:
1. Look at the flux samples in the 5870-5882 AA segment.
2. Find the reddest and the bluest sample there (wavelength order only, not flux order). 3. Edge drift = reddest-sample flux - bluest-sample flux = 3.6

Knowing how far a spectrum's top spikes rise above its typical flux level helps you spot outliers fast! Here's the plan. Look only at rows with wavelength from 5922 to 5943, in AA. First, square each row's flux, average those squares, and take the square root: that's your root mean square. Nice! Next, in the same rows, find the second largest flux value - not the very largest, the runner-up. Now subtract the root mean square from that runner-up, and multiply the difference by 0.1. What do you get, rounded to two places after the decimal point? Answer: 0.32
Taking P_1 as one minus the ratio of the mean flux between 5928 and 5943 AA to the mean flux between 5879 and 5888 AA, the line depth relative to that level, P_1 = -0.06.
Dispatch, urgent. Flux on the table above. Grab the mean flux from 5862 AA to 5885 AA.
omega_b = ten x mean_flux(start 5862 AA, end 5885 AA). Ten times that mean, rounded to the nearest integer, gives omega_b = 216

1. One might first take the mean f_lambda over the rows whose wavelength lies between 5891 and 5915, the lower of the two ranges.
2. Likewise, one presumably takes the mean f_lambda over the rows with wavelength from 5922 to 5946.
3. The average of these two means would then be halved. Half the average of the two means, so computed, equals 10.0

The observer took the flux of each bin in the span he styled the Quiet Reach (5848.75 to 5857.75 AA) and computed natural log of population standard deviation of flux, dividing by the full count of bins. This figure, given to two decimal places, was 0.50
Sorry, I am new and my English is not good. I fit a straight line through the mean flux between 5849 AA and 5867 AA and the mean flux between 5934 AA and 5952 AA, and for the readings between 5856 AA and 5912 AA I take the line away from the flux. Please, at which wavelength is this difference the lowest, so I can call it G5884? 5891.5 AA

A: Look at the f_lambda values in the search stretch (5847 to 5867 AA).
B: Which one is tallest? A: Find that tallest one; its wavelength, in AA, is 5858.5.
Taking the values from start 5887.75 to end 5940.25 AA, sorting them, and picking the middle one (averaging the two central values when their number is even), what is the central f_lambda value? 20.4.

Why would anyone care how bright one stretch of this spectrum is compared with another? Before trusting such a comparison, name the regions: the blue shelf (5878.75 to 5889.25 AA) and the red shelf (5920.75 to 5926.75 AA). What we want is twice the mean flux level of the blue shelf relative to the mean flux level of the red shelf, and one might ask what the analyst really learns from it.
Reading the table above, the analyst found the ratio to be 1.9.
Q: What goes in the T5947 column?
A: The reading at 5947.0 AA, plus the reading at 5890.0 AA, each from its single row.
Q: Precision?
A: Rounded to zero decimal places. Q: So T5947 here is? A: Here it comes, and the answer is 38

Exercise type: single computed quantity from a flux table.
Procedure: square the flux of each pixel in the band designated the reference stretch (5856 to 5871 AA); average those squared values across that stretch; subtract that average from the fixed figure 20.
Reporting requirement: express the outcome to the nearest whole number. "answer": -442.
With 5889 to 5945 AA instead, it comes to -391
